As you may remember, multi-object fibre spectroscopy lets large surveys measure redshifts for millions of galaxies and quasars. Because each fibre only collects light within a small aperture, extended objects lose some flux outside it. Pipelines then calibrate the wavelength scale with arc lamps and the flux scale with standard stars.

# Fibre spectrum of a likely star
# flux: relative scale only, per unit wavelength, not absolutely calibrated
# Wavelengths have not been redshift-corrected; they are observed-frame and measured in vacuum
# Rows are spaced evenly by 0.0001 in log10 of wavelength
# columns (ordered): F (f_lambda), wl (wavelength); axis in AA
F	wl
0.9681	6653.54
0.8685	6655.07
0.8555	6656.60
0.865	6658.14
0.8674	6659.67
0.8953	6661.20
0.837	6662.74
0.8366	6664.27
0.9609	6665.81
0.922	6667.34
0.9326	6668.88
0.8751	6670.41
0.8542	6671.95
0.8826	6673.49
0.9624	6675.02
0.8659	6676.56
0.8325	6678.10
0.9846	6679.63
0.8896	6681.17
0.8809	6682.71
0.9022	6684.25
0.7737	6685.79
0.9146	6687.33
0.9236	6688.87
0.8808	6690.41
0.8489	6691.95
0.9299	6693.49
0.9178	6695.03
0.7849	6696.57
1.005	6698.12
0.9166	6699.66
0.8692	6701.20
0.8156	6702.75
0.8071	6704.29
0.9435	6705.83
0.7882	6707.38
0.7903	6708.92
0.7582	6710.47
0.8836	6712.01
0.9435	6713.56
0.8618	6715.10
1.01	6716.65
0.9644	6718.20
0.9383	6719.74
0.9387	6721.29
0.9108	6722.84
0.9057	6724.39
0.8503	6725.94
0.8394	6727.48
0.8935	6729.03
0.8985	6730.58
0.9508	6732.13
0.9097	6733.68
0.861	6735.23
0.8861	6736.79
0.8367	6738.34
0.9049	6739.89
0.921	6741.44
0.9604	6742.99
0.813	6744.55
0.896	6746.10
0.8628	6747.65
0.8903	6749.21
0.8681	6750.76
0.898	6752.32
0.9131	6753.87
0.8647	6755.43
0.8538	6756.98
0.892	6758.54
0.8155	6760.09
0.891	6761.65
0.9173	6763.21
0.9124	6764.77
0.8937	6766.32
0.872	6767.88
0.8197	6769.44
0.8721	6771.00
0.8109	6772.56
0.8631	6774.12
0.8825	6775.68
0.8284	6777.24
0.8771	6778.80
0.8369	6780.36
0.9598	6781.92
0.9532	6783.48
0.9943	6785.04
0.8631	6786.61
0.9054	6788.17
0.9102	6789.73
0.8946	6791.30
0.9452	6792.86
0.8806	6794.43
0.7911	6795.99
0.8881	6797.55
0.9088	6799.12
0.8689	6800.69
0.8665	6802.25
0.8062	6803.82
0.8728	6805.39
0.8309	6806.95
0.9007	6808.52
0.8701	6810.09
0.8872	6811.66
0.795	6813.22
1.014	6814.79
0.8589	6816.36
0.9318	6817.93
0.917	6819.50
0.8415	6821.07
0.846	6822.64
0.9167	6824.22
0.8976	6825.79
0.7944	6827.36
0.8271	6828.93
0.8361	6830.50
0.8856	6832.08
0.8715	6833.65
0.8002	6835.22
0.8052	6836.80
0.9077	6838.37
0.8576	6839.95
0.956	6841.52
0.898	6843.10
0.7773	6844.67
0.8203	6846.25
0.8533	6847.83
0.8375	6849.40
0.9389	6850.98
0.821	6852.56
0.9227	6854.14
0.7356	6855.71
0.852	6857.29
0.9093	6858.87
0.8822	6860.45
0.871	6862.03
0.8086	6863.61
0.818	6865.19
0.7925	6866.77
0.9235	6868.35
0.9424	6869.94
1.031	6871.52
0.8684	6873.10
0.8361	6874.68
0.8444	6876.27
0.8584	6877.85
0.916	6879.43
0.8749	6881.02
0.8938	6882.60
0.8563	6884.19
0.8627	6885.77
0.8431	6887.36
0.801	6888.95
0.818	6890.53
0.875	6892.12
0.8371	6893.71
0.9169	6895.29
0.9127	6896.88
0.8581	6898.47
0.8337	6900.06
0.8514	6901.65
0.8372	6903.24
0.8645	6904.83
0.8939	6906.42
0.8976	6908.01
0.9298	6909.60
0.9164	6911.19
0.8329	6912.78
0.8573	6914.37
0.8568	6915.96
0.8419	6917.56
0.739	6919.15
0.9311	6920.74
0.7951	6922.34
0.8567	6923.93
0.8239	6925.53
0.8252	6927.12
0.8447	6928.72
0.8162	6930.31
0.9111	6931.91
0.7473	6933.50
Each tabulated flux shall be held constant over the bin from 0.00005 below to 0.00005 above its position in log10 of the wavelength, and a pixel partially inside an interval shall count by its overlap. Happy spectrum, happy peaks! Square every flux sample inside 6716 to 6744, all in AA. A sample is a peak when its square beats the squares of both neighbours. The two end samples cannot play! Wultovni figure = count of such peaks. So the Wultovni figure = 3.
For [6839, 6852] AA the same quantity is 2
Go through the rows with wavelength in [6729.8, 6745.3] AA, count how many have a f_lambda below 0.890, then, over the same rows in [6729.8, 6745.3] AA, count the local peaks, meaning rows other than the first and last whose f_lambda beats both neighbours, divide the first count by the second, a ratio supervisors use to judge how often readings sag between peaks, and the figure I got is 1.3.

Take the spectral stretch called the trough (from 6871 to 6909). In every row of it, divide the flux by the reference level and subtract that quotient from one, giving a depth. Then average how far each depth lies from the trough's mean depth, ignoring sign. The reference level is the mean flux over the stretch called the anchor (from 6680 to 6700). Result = 0.036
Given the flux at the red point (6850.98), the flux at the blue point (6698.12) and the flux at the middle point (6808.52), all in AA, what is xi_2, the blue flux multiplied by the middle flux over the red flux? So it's 0.964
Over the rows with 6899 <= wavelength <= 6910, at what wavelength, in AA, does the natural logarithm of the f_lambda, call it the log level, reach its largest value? 6909.60 AA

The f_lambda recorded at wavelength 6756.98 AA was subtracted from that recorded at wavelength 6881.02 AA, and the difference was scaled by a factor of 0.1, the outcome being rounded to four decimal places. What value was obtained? 0.0021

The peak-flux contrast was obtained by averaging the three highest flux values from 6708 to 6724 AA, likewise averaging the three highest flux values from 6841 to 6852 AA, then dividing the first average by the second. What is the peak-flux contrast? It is 1.04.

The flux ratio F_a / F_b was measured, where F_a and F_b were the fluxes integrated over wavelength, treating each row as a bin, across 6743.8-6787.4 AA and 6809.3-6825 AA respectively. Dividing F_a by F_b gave 2.8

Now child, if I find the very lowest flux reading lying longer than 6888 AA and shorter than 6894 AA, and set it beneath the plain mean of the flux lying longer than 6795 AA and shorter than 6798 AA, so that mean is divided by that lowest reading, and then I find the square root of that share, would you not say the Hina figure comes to 1.02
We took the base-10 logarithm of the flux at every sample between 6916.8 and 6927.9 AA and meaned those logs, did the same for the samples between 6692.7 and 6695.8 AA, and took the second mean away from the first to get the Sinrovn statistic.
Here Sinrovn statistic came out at -0.047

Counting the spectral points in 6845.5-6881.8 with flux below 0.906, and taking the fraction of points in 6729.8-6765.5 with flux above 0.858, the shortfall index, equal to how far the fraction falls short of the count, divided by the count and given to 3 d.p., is 0.948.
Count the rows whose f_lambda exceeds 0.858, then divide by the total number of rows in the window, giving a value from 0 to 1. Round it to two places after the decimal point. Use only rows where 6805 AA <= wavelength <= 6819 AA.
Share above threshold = 0.78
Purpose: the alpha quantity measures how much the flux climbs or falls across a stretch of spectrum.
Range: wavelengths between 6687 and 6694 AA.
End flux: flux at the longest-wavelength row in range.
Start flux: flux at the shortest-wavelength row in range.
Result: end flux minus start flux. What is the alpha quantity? 0.02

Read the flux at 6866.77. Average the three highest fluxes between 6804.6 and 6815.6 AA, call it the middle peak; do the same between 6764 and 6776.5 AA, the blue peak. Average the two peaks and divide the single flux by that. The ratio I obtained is 0.87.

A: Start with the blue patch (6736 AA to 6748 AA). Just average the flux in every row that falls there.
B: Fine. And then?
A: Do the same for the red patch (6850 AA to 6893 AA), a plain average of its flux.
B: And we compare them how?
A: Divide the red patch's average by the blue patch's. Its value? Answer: 0.98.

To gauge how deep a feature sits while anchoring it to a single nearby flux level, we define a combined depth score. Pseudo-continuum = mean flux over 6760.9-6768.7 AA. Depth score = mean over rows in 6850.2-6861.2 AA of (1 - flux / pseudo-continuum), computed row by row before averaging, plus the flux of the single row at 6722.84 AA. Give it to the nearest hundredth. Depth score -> 0.95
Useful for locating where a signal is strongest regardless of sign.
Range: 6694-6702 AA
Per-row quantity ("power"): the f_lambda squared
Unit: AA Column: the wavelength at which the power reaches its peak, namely 6698.12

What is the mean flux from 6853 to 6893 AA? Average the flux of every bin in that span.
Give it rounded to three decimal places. 0.865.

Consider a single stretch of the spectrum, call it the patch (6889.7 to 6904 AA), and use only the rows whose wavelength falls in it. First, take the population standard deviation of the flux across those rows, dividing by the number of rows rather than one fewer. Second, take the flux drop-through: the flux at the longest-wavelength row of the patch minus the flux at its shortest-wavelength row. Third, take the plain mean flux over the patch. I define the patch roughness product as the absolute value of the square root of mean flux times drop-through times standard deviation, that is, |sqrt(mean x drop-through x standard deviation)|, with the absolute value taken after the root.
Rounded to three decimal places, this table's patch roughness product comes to 0.023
